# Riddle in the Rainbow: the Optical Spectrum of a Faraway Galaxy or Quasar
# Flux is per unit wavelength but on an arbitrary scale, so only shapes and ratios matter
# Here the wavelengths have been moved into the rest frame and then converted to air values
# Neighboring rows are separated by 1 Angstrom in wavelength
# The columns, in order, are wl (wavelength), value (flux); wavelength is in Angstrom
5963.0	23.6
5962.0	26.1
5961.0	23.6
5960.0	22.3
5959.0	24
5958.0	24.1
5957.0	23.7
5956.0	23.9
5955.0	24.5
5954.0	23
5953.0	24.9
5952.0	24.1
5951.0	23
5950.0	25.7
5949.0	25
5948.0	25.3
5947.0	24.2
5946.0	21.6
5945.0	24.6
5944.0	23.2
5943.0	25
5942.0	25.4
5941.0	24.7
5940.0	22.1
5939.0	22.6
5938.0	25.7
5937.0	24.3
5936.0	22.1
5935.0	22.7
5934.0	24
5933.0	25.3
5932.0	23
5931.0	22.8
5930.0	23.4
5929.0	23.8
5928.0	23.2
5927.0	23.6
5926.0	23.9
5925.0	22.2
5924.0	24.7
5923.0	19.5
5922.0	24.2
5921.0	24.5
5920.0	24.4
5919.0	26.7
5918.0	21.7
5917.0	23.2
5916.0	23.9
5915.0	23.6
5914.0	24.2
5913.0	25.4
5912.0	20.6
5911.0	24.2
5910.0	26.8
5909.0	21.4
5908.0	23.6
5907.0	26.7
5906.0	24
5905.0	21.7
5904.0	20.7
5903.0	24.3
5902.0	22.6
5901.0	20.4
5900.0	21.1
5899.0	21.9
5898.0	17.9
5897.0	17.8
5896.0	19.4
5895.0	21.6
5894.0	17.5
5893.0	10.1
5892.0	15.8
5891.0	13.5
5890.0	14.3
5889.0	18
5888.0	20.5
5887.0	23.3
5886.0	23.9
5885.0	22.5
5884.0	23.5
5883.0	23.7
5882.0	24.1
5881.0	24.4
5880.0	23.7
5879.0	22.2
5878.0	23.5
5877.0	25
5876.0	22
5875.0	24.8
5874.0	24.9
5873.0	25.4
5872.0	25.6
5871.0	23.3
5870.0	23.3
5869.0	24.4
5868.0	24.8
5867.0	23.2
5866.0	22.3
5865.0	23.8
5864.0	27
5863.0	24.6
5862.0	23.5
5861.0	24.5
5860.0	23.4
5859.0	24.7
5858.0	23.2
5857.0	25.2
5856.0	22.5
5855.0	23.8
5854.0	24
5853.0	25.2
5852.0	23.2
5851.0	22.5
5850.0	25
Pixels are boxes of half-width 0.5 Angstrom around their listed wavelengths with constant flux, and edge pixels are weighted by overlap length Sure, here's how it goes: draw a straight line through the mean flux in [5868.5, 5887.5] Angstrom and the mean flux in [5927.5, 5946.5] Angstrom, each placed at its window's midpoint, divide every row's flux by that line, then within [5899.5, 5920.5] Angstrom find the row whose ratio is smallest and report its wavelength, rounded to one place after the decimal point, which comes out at 5901.0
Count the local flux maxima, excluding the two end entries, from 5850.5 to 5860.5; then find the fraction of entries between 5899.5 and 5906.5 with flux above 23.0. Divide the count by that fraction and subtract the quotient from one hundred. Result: 89.5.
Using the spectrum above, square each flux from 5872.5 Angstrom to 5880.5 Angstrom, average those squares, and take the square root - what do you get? 24.0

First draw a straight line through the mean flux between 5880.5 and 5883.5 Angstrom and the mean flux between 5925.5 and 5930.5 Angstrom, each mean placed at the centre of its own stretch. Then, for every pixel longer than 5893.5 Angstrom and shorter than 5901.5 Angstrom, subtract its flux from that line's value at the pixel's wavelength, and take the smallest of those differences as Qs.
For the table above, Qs 2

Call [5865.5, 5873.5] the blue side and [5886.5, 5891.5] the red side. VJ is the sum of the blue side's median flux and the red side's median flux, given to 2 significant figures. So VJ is 42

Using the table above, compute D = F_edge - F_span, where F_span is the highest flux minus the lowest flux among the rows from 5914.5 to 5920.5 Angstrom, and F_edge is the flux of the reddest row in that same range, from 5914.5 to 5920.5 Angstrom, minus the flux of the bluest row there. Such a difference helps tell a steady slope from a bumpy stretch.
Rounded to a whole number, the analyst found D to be -4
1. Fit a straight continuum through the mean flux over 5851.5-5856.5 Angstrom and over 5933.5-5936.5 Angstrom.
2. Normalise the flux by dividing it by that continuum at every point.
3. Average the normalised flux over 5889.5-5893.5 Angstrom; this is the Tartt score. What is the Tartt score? 0.57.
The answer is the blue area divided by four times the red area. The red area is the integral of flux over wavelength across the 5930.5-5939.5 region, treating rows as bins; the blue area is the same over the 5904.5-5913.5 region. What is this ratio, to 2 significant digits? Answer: 0.25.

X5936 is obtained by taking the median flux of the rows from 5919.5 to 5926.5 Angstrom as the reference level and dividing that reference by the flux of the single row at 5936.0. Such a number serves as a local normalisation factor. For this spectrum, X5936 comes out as 1.10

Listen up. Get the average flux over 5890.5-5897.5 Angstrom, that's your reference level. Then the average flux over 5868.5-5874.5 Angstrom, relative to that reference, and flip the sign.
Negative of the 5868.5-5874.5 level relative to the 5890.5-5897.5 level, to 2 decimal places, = -1.48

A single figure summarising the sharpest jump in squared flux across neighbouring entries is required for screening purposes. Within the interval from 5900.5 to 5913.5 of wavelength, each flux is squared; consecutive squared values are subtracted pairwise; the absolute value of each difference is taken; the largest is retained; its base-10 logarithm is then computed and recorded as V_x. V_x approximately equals 2.42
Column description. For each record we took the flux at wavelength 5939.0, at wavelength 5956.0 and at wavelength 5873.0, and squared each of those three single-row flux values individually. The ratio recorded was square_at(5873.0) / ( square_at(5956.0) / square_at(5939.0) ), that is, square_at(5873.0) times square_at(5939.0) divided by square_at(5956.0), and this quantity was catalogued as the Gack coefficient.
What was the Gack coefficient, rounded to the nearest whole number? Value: 577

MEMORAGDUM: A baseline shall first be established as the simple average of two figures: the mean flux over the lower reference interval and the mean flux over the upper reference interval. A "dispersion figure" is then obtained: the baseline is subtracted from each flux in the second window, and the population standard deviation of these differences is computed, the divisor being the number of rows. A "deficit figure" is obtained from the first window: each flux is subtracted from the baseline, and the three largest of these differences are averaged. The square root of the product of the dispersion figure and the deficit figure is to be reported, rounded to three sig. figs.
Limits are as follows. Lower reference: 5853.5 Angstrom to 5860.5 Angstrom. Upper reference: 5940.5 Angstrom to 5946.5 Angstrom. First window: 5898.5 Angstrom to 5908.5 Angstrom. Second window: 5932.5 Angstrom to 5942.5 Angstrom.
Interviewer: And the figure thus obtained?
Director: 2.08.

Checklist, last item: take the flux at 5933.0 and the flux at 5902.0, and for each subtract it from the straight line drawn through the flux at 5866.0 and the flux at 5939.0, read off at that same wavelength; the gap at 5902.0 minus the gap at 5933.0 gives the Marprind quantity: 2.6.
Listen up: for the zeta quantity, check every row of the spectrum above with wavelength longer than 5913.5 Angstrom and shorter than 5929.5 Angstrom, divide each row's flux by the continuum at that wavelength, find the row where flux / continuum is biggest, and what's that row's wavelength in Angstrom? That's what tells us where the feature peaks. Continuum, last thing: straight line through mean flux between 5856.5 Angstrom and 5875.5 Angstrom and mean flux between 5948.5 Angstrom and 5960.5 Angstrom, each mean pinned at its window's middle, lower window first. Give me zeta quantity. 5919.0 Angstrom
